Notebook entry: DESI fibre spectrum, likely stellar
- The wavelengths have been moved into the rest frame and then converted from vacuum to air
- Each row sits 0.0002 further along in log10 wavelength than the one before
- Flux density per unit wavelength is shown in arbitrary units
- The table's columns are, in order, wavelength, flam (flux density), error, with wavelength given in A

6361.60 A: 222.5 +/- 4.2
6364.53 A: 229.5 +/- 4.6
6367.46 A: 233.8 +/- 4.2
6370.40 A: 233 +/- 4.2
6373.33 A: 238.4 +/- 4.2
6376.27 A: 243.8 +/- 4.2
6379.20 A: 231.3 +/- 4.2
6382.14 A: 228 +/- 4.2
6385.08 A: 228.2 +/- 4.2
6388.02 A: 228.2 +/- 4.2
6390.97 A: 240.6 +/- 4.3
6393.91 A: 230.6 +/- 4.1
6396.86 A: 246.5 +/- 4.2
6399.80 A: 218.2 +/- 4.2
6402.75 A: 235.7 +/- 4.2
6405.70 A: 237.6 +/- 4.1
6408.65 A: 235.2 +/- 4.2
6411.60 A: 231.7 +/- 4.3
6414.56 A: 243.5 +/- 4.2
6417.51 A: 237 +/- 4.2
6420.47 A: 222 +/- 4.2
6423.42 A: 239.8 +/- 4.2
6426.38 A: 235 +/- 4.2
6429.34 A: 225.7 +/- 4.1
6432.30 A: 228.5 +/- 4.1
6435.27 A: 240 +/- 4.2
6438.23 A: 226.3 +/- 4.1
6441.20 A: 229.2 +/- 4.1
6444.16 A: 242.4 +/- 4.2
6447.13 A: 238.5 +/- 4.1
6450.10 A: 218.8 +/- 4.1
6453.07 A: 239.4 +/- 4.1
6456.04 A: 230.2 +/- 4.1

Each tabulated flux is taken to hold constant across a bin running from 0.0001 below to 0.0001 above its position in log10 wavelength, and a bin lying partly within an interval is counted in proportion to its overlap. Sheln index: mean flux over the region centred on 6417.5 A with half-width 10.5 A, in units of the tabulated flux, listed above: 235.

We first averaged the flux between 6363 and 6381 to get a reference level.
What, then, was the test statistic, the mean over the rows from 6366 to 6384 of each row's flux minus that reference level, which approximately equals -0.2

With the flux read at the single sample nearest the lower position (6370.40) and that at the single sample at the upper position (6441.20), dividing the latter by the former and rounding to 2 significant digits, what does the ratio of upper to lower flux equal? 0.98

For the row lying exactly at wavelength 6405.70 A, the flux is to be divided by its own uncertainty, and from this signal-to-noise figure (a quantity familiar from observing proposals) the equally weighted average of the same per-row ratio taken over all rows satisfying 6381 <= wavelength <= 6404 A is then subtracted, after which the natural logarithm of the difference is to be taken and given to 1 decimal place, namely 1.0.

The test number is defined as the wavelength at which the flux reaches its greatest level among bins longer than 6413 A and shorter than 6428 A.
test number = 6414.56 A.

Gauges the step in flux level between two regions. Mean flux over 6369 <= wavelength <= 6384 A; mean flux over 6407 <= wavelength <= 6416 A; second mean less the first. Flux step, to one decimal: 1.9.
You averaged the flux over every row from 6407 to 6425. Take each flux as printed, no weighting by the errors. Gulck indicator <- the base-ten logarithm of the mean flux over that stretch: 2.371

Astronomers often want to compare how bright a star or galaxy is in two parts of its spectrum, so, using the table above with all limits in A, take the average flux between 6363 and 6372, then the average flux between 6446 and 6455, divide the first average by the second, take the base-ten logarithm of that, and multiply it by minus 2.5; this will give 0.00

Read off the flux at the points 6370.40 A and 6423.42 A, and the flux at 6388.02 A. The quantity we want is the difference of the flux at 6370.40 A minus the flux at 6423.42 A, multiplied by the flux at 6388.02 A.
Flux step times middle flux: -1552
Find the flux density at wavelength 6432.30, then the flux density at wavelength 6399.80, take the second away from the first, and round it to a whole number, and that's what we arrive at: 10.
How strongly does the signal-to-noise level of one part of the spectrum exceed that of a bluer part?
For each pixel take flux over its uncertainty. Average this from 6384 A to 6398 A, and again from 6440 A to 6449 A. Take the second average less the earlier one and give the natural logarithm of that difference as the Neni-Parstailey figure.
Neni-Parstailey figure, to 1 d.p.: 0.3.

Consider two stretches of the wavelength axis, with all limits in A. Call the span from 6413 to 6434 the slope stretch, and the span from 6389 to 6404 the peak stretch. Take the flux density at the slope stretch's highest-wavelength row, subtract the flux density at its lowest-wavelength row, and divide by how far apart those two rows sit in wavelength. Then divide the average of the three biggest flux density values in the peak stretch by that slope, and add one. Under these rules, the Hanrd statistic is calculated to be -284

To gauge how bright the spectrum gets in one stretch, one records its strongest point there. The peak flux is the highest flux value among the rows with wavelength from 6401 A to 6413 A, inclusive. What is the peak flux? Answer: 237.6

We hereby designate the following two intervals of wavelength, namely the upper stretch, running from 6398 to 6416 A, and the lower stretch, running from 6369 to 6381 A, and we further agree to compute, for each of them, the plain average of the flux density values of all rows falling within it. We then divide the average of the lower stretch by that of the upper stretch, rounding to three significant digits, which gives 1.01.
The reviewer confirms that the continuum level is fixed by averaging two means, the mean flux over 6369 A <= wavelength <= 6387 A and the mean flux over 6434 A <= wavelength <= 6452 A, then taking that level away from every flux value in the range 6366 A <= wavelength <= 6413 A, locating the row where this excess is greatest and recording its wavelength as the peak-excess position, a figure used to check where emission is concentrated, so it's 6396.86 A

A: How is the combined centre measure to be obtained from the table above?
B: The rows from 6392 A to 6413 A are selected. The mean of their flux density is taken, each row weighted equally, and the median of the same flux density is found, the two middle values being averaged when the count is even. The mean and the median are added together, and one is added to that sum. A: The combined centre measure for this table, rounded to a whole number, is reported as 470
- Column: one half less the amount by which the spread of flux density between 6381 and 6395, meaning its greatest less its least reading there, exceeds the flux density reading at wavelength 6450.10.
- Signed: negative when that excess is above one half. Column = 207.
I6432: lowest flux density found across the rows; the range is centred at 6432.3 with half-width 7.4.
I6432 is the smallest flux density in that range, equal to 225.7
